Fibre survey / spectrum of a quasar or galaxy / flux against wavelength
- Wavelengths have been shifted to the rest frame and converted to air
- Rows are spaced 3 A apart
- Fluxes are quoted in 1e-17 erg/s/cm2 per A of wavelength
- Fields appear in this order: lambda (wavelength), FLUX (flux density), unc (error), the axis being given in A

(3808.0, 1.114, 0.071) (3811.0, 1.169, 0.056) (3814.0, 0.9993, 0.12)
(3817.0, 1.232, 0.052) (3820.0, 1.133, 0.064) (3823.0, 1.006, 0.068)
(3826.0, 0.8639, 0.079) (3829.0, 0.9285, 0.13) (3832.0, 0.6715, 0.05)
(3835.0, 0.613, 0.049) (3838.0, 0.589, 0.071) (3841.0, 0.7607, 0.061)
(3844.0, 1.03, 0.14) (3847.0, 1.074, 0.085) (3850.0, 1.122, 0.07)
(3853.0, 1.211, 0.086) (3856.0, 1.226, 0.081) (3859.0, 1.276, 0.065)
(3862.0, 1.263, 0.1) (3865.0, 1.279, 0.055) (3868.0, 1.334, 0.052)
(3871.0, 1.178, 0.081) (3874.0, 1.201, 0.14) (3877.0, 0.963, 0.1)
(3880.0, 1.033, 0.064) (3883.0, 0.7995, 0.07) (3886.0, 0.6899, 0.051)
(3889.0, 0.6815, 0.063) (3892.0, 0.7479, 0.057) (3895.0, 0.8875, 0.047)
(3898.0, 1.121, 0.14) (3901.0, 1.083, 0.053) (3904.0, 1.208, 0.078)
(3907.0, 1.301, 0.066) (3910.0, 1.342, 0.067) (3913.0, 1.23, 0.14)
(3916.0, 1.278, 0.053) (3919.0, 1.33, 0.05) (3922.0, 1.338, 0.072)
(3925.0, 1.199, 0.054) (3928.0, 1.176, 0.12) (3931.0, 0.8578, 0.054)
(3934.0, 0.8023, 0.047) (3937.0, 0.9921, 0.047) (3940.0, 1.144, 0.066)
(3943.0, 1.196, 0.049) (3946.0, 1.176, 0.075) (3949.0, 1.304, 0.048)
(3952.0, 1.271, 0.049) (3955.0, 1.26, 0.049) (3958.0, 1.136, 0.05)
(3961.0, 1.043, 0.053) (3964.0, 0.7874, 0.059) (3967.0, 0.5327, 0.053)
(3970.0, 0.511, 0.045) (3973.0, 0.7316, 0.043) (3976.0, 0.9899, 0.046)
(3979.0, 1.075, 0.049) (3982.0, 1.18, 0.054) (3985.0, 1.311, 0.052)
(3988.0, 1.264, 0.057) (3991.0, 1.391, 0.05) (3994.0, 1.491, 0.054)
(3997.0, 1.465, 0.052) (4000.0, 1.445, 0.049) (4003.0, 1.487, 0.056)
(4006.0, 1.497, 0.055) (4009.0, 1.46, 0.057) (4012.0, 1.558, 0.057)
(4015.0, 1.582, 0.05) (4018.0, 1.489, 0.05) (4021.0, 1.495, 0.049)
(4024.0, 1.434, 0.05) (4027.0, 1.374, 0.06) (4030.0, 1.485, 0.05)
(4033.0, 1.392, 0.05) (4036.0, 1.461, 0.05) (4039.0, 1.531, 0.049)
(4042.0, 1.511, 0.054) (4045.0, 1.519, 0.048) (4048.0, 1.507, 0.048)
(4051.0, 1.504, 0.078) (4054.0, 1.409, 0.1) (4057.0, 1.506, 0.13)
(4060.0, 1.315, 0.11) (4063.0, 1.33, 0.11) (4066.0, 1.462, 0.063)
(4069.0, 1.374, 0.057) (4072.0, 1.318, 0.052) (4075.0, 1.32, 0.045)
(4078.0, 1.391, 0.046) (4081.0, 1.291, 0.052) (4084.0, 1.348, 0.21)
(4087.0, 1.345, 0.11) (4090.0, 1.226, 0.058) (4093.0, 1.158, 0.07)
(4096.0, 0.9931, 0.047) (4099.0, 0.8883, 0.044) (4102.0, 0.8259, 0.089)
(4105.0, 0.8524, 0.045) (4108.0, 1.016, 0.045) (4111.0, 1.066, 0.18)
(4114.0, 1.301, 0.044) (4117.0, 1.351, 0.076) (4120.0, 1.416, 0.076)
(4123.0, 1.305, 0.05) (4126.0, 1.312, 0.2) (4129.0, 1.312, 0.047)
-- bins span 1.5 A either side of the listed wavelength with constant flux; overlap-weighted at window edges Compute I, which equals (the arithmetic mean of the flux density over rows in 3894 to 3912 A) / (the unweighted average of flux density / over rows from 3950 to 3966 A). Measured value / 1.05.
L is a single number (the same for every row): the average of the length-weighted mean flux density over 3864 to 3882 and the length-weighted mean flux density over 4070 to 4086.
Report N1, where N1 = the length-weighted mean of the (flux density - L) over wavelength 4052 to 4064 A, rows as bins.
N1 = 0.2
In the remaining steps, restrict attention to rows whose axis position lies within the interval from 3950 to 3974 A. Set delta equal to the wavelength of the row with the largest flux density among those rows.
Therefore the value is 3952.0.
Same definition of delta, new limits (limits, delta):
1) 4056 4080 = 4057.0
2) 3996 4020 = 4015.0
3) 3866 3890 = 3868.0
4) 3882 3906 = 3904.0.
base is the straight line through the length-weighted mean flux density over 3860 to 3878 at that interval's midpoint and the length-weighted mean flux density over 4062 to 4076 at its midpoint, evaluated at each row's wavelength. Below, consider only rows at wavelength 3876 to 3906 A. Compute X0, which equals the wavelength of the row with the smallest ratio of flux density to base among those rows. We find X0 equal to 3889.0 A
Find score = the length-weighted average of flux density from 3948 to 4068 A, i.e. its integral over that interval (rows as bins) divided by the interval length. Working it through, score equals 1.31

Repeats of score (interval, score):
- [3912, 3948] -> 1.14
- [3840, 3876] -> 1.17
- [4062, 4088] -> 1.35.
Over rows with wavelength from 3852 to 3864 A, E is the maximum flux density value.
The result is 1.276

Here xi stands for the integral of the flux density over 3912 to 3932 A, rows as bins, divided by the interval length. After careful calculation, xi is 1.21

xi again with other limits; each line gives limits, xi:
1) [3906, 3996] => 1.12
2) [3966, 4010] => 1.19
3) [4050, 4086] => 1.38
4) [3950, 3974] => 0.92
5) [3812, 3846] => 0.90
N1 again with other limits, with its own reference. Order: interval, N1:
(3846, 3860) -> -0.1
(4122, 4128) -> 0.1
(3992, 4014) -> 0.2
